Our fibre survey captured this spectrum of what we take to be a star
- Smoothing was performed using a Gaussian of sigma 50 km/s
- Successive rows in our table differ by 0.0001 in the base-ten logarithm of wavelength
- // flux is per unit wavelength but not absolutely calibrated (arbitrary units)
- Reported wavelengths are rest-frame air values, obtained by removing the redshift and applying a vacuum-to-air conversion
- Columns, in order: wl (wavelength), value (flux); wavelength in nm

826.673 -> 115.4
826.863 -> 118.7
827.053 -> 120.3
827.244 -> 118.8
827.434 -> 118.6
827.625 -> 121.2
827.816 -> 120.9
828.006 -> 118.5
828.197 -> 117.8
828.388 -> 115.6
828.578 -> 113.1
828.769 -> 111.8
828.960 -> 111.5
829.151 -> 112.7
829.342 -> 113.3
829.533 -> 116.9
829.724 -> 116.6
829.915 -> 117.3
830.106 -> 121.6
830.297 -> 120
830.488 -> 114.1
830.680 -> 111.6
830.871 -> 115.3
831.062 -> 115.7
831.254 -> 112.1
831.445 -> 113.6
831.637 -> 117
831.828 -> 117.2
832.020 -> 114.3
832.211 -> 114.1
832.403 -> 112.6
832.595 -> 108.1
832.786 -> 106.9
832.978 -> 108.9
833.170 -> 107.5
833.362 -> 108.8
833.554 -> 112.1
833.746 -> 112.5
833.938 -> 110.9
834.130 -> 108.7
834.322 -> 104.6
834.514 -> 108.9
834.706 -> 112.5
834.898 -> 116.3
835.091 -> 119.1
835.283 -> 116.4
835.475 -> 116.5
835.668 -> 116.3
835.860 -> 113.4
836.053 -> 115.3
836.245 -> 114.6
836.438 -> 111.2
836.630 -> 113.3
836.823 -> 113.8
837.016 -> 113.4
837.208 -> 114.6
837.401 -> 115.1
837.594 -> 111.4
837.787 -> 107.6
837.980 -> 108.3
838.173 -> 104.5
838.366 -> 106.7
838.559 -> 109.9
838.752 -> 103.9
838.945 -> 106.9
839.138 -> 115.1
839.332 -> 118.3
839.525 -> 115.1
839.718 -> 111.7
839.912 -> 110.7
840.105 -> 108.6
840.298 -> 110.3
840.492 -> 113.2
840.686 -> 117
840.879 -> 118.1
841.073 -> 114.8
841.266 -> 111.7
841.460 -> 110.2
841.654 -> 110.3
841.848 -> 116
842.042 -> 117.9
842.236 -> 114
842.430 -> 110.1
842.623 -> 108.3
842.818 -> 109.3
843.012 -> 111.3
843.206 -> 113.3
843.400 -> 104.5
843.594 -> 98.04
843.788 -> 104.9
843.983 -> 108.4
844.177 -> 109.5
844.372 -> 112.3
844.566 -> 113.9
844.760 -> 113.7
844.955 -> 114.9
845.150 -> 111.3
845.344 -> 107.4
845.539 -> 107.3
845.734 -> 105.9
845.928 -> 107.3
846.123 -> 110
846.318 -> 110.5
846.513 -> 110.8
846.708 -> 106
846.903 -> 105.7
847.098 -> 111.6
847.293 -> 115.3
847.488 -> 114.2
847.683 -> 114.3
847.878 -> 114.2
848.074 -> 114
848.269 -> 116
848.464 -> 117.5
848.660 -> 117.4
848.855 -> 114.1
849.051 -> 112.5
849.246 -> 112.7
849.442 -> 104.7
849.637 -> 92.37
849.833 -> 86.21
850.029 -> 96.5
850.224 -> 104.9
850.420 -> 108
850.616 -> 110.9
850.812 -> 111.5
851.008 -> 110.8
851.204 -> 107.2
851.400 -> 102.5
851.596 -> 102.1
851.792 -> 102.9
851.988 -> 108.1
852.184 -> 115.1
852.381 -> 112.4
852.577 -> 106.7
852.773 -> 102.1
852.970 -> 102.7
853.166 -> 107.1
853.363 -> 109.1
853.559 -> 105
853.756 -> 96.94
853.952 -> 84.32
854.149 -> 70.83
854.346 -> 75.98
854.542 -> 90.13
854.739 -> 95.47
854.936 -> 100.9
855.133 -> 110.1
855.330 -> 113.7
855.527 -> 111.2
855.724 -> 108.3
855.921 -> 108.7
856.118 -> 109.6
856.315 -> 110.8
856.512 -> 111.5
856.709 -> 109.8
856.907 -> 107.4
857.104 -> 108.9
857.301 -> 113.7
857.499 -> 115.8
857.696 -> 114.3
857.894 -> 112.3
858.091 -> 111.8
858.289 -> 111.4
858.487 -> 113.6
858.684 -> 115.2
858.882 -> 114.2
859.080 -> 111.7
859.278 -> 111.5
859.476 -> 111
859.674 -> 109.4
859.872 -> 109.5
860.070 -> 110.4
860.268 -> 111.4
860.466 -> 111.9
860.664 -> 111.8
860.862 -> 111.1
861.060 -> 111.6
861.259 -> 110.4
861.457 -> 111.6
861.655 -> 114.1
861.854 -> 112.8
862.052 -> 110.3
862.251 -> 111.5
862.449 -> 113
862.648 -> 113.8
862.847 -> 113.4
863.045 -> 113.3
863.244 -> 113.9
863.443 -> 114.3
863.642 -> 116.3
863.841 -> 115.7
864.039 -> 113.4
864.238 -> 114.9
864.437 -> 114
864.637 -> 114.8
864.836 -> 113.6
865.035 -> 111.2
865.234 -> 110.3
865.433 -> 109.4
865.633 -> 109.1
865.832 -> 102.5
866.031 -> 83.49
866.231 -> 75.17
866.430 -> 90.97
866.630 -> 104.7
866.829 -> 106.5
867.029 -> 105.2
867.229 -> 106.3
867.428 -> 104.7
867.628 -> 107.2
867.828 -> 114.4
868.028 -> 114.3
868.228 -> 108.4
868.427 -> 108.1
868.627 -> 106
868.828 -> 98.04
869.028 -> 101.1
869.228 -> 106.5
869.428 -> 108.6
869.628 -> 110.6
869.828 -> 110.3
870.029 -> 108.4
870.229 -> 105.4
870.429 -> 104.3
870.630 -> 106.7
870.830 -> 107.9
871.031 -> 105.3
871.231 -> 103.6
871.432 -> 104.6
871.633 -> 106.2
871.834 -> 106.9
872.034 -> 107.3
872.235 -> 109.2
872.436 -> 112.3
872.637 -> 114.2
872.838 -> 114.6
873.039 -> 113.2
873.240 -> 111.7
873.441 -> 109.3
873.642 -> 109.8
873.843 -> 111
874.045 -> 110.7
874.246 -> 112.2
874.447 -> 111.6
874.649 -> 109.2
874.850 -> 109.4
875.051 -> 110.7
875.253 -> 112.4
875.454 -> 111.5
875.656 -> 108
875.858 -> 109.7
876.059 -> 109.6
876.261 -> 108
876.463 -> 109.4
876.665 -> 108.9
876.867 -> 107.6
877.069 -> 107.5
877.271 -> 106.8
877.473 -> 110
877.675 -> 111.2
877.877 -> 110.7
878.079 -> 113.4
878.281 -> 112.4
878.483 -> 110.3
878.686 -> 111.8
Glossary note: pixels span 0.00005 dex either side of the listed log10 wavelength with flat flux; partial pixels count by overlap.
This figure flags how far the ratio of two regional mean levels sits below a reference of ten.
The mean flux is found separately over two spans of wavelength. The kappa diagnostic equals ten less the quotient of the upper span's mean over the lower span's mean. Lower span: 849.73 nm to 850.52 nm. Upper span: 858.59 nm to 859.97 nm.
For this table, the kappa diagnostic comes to 8.87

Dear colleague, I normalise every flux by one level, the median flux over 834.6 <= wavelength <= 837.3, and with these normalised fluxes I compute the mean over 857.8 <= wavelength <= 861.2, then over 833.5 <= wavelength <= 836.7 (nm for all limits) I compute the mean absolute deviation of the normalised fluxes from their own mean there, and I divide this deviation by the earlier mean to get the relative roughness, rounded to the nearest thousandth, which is 0.025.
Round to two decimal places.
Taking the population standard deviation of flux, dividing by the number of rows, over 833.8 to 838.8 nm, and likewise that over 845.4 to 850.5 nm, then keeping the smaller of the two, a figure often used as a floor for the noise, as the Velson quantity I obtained 4.09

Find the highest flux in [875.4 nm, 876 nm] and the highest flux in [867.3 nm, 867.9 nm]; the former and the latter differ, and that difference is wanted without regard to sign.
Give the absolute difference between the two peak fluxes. 2.9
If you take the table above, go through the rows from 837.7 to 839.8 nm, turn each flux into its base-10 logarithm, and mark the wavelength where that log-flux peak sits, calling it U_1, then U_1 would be 839.332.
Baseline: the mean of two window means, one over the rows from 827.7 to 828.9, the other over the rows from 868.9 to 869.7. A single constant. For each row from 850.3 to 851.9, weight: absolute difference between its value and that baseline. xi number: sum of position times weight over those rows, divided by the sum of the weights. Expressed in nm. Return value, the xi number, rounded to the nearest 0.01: 851.41 nm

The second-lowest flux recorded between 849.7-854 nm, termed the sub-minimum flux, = 86.21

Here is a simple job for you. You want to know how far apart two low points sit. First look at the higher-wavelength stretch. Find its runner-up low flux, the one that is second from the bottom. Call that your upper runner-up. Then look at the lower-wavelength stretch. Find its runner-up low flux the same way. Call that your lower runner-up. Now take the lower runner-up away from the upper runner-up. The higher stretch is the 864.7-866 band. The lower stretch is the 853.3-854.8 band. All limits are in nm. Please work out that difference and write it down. 33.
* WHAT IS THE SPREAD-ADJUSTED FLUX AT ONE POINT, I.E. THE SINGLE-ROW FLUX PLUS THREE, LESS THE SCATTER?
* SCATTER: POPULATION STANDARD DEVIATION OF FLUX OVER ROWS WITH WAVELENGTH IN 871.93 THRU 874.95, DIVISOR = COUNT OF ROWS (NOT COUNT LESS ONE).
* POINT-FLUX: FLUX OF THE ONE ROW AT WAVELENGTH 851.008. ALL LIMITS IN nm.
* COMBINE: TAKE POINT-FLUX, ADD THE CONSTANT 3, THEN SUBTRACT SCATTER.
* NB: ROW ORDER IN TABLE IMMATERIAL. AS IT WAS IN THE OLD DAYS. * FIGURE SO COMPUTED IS 112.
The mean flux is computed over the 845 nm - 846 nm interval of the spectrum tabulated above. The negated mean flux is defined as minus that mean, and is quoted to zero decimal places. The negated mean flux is -108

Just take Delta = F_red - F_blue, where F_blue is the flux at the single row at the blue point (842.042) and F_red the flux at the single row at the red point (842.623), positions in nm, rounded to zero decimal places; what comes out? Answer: -10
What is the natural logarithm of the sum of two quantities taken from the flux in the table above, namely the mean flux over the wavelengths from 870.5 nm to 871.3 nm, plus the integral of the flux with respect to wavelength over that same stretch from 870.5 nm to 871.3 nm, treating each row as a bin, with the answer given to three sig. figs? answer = 5.25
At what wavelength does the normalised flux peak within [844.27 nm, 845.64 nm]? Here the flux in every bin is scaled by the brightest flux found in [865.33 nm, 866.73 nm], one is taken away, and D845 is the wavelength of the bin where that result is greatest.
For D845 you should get 844.955 nm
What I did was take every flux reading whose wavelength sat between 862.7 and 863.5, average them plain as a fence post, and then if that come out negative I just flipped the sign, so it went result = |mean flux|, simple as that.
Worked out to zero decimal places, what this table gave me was 114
